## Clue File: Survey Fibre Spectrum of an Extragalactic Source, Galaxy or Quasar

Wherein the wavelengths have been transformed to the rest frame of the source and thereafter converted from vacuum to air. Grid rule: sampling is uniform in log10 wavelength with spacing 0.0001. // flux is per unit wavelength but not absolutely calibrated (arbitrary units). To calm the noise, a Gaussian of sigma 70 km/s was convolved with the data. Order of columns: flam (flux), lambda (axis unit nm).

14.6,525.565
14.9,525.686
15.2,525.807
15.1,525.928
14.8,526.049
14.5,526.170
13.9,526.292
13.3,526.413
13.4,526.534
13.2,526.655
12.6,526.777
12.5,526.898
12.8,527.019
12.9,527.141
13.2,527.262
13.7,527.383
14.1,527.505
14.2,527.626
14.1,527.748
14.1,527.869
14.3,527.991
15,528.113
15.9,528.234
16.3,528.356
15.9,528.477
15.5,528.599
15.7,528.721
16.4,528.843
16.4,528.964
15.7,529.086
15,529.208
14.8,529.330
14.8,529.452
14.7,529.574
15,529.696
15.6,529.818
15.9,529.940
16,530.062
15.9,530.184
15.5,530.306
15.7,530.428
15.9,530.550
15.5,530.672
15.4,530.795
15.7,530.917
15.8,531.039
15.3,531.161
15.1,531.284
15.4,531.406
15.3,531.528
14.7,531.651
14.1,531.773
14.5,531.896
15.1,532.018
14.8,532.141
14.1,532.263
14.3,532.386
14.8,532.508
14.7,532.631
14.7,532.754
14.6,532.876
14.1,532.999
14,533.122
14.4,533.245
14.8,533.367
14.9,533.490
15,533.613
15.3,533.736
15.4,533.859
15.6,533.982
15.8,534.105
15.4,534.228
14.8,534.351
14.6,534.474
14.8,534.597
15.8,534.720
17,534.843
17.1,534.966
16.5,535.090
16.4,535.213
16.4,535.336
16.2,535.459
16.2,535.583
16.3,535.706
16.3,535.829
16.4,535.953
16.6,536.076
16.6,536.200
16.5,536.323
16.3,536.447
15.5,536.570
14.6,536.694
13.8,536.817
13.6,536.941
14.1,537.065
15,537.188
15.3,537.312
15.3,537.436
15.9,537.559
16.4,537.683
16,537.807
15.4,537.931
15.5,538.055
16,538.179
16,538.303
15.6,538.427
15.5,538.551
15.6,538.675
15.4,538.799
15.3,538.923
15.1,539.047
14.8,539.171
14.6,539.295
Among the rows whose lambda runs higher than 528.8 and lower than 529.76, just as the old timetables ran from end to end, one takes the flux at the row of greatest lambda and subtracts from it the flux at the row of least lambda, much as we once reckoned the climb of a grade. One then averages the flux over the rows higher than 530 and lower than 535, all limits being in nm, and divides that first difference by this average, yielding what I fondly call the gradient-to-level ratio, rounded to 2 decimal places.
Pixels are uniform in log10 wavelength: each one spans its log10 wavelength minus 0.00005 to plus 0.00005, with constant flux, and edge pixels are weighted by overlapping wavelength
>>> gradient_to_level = -0.09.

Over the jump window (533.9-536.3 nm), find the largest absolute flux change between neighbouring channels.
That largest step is 1.20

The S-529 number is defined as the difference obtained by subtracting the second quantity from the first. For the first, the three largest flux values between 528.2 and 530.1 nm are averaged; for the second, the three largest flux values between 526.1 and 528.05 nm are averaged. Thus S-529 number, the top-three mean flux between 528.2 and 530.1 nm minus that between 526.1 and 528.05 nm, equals 2.0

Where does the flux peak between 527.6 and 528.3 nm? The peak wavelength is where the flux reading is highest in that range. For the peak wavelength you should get 528.234 nm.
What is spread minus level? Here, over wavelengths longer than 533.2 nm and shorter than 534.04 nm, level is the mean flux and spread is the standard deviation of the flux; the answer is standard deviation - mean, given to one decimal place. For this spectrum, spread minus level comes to -14.7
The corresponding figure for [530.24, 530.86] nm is -15.4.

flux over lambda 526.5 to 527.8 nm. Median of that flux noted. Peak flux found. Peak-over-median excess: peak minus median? 1.0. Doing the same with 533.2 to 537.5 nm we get 1.6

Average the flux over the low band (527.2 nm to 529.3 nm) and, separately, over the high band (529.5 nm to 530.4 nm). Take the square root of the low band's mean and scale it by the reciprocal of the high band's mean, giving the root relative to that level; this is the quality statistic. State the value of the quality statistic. 0.250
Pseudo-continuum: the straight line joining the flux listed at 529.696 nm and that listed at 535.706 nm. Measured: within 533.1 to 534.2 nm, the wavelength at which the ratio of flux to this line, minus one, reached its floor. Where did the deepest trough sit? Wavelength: 533.122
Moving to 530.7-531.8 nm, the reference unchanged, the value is 531.773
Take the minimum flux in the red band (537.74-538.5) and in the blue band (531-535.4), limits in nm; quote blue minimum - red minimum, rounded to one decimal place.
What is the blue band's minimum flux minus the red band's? -1.4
